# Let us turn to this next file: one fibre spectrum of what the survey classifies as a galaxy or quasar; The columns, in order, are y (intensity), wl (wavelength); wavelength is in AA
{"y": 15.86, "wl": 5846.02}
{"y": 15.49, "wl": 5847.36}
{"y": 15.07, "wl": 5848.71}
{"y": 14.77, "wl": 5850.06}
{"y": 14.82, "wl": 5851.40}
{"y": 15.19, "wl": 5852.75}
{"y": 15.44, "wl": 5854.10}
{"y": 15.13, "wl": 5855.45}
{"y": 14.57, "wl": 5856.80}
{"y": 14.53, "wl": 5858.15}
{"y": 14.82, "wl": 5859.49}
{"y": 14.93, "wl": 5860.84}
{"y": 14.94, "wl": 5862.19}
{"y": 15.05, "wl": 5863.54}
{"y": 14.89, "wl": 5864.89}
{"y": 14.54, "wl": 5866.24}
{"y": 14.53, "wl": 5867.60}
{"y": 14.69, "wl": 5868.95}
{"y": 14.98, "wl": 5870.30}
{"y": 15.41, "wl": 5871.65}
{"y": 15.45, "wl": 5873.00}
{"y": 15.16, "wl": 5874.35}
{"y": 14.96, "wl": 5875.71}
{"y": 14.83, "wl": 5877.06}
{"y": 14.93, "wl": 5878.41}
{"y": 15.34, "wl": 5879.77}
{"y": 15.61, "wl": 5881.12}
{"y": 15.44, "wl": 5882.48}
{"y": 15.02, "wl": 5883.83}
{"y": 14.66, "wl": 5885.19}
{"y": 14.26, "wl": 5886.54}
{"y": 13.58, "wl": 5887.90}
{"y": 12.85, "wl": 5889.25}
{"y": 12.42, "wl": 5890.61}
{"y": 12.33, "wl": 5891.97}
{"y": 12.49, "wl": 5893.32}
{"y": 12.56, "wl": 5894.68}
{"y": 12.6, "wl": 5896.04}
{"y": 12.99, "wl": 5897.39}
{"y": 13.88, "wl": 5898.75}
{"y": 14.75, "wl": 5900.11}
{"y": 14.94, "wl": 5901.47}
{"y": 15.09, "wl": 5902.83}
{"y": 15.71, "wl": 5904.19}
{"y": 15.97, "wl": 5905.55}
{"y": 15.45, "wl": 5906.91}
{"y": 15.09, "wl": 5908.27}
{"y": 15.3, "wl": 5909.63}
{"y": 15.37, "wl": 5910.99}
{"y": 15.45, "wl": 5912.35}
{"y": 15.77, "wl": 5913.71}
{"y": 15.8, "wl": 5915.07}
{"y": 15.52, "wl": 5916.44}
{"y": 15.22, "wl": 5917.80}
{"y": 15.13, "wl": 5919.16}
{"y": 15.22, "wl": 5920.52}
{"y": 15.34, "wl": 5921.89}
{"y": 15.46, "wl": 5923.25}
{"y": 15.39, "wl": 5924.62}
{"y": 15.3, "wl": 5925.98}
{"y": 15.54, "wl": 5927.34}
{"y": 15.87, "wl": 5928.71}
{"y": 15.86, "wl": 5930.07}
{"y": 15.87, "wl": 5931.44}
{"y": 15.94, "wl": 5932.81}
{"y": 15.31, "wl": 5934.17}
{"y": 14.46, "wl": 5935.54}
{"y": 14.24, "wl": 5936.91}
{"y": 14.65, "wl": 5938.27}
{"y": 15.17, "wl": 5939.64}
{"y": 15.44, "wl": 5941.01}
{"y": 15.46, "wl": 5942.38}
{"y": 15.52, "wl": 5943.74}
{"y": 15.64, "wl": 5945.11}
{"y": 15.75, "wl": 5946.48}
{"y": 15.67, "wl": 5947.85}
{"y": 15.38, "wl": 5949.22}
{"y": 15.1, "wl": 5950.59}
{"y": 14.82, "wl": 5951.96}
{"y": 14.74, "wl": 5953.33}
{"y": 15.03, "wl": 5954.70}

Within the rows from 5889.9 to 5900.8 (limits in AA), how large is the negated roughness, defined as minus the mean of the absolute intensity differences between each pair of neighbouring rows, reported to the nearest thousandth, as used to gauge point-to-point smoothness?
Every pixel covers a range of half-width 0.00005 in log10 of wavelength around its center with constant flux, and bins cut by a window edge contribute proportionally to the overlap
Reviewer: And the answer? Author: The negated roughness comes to -0.359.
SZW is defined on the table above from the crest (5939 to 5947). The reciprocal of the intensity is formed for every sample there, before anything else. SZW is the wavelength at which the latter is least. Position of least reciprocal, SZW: 5946.48 AA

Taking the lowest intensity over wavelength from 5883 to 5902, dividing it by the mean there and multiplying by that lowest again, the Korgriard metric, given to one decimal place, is 11.2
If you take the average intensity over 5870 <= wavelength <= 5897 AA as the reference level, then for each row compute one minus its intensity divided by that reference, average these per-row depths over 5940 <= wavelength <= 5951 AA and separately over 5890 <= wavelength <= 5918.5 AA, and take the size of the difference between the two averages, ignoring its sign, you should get 0.07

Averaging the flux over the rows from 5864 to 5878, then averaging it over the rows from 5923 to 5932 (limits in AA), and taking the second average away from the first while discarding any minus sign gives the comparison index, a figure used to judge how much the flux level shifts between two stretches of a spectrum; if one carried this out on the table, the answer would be 0.67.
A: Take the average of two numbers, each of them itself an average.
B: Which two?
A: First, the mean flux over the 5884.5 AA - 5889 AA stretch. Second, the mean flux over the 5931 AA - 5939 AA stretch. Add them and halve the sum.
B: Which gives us 14.6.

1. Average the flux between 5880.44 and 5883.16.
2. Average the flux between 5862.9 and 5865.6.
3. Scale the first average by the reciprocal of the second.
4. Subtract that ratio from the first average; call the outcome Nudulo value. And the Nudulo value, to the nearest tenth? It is 14.5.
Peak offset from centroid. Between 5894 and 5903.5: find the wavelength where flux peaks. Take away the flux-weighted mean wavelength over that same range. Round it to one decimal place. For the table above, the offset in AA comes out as 3.9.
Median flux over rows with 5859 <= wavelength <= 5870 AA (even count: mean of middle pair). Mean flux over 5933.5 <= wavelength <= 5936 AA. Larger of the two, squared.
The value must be 222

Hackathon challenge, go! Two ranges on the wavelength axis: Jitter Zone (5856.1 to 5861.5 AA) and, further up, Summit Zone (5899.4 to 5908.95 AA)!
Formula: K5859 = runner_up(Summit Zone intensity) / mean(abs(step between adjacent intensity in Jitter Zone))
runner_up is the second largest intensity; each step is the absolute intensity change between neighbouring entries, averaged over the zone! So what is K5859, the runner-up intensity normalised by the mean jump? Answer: 107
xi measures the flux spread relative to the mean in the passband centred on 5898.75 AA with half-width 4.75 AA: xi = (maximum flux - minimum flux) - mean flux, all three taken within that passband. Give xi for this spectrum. -11.3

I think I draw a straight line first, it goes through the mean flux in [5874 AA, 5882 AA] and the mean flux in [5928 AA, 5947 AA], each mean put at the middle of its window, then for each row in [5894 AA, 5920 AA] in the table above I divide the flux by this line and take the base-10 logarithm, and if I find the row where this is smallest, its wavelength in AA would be 5894.68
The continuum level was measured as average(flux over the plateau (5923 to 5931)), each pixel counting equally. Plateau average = 15.6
